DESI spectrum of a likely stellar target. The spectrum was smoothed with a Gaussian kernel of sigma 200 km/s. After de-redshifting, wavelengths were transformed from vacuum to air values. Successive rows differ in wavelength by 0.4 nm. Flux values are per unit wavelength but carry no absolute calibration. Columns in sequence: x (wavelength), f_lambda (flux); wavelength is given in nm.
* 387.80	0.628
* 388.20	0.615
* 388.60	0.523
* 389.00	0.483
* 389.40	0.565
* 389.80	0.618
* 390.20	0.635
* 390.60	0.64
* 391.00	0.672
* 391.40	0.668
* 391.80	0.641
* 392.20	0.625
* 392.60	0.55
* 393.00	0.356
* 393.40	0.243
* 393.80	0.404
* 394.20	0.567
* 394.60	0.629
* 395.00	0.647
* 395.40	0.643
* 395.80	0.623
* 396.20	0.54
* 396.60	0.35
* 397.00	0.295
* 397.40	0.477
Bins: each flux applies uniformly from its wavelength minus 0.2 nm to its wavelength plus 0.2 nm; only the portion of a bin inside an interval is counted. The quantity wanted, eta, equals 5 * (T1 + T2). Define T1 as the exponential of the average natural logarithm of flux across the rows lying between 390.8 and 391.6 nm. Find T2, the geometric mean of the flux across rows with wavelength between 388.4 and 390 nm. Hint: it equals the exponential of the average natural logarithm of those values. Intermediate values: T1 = 0.67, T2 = 0.545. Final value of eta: 6.07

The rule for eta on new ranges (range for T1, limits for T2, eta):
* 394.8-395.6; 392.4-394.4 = 5.25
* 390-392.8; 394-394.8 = 6.15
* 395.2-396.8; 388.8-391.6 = 5.66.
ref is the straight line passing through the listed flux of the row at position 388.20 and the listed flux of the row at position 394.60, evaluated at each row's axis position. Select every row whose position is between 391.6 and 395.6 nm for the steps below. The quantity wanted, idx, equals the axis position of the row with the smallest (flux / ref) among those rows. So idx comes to 393.40 nm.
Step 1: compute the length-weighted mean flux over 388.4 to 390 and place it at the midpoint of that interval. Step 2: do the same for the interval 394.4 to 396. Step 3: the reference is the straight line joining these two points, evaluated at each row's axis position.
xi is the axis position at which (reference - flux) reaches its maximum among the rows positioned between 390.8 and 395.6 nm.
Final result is 393.40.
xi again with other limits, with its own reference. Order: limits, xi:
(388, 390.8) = 389.00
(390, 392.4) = 392.20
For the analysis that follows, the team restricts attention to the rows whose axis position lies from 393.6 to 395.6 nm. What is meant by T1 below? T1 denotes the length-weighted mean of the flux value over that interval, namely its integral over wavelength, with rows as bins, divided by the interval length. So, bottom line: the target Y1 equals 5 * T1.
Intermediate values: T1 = 0.578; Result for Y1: 2.9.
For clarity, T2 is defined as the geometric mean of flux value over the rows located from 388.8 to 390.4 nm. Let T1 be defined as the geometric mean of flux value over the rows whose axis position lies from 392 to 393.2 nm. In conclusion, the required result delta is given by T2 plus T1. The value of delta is 1.07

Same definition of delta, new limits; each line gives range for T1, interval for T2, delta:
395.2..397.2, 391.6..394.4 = 0.93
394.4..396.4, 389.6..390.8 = 1.25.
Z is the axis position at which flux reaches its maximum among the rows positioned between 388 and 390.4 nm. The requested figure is 390.20 nm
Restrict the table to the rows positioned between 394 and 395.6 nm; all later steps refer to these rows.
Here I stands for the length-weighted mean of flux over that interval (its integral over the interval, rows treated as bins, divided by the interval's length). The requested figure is 0.62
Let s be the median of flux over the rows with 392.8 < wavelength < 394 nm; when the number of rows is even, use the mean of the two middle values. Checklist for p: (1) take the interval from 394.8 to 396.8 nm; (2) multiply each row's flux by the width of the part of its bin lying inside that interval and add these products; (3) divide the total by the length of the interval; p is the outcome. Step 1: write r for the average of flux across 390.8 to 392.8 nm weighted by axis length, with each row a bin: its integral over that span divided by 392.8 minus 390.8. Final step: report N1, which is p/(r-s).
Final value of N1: 2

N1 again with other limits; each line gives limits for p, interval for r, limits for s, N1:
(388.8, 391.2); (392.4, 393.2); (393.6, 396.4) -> -4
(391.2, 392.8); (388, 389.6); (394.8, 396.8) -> -8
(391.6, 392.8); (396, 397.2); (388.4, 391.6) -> -3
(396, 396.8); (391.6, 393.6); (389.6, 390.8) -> -3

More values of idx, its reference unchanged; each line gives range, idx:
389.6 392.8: 392.60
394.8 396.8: 396.60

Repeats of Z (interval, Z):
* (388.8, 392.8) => 391.00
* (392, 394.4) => 392.20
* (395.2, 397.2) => 395.40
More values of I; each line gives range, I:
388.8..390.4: 0.58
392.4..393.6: 0.38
